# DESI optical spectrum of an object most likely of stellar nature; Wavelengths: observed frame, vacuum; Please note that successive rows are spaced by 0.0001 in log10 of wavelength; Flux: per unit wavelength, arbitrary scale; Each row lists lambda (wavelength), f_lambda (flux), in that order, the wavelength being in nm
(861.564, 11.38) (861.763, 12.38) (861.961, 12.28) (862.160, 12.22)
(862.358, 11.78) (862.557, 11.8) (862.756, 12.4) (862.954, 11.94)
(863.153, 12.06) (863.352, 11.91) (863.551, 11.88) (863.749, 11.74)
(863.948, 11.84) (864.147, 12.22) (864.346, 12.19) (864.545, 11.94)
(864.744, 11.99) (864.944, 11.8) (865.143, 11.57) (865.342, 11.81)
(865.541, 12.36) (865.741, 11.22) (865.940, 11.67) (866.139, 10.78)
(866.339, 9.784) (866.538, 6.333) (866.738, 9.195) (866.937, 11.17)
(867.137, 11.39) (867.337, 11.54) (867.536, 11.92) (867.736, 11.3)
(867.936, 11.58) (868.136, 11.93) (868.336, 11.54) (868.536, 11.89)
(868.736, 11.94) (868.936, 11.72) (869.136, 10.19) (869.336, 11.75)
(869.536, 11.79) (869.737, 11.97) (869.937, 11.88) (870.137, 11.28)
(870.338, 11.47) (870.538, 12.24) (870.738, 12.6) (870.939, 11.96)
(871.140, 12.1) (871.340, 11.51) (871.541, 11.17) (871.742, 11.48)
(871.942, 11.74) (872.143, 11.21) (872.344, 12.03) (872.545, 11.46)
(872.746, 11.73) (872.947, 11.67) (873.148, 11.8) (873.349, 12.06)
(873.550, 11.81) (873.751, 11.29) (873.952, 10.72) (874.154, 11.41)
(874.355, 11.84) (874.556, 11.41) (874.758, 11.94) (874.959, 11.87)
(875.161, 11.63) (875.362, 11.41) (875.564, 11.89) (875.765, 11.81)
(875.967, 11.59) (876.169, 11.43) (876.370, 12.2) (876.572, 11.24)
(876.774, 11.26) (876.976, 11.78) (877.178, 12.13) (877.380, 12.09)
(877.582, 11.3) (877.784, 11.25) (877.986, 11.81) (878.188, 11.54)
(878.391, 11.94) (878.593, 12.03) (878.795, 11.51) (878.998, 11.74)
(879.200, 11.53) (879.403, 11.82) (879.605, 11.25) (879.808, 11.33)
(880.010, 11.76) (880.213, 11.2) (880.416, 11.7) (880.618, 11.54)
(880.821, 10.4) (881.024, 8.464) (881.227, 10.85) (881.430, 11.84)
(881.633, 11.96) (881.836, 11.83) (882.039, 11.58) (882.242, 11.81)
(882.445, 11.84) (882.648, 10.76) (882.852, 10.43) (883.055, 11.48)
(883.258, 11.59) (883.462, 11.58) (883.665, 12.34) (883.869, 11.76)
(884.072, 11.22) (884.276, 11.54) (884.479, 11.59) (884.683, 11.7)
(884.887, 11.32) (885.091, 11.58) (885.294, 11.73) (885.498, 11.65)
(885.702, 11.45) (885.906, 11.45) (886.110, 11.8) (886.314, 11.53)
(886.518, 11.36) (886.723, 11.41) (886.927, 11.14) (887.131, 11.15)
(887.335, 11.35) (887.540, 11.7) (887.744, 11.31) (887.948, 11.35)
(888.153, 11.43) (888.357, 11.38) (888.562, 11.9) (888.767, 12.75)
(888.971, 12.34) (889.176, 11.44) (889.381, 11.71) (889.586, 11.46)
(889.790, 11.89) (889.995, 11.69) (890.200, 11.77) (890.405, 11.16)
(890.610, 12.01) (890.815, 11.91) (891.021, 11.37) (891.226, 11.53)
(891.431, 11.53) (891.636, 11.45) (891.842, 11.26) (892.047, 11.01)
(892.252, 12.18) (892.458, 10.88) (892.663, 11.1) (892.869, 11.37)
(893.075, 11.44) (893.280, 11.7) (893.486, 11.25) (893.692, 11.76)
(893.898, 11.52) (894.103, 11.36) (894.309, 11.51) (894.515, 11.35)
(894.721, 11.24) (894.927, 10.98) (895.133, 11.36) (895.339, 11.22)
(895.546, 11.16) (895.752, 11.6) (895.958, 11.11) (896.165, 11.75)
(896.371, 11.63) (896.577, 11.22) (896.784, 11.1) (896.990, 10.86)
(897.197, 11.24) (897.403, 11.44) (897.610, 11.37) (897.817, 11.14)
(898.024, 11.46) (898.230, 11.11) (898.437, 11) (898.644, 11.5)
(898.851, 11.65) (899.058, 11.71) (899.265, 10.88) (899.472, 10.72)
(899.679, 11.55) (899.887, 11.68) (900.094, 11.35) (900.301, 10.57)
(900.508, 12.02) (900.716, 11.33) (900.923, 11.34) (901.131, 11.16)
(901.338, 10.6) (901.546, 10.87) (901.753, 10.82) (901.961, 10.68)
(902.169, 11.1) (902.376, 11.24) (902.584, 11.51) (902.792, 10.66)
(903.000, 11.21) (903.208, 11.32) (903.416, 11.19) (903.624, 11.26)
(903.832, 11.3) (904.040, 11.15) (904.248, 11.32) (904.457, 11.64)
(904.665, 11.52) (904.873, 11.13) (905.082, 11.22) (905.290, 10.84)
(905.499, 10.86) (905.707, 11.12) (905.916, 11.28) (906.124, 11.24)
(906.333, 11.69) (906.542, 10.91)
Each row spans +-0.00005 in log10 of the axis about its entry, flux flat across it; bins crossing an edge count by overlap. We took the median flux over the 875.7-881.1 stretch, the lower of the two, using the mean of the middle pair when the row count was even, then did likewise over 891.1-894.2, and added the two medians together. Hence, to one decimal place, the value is 23.0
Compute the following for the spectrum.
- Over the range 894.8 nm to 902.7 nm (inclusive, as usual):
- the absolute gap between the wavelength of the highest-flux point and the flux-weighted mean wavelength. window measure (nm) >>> 1.77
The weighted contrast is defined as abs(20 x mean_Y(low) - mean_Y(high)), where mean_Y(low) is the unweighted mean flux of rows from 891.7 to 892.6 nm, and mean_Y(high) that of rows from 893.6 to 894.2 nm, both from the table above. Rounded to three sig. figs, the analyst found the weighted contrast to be 215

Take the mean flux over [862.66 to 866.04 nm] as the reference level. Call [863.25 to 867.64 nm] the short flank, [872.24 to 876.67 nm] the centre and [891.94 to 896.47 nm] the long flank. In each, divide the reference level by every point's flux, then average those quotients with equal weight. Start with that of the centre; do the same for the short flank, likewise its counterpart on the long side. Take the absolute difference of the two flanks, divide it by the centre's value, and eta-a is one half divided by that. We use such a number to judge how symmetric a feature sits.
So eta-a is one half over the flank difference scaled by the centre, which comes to 17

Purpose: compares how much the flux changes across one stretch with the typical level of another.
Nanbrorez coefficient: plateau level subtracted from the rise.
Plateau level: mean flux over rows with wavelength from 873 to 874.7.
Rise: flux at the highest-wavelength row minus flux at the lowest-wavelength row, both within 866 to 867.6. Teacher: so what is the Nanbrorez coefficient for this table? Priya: -10.4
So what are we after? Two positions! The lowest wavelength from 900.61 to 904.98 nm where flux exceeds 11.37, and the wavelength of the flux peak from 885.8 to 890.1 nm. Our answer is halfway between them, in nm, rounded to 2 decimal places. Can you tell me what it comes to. 895.68 nm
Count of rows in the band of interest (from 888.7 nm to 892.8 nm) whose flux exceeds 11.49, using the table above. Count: 11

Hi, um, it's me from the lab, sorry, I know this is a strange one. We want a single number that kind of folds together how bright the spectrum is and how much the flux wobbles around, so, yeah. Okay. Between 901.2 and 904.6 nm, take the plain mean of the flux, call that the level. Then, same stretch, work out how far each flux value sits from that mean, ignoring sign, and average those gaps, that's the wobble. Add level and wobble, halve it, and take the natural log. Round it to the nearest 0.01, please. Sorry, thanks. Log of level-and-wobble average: 1.74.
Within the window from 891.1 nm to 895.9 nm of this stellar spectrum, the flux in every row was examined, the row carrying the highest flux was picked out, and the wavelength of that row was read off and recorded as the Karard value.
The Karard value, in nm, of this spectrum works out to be 892.252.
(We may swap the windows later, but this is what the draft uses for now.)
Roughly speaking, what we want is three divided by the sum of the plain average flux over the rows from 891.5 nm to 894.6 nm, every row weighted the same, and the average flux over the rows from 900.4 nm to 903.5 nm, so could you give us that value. 0.1331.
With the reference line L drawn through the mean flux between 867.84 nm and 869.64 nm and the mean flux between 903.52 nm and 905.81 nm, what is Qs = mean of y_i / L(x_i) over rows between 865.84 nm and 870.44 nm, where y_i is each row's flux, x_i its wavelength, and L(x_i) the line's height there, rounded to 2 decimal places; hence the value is 0.96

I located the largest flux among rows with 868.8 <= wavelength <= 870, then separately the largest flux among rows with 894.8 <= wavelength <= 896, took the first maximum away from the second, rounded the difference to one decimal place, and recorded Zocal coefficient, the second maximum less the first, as -0.4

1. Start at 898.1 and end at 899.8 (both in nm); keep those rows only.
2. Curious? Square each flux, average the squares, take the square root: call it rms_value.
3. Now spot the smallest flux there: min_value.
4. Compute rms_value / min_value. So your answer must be 1.05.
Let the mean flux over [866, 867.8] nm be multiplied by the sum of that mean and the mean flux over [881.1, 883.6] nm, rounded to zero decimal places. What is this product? 227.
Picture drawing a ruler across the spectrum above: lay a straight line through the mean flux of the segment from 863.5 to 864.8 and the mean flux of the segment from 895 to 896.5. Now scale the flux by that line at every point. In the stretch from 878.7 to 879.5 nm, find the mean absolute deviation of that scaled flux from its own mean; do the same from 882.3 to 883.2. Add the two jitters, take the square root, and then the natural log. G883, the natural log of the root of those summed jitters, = -1.4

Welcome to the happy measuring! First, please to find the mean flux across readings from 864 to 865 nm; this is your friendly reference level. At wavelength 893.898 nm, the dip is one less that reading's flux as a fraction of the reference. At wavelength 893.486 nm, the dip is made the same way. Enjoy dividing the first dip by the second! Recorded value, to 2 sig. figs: 0.65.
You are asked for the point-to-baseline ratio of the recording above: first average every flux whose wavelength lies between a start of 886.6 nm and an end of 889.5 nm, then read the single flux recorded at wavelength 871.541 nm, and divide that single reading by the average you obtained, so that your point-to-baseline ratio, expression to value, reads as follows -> 0.96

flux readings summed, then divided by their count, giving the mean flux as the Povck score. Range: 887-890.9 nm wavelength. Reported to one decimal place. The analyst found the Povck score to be 11.7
